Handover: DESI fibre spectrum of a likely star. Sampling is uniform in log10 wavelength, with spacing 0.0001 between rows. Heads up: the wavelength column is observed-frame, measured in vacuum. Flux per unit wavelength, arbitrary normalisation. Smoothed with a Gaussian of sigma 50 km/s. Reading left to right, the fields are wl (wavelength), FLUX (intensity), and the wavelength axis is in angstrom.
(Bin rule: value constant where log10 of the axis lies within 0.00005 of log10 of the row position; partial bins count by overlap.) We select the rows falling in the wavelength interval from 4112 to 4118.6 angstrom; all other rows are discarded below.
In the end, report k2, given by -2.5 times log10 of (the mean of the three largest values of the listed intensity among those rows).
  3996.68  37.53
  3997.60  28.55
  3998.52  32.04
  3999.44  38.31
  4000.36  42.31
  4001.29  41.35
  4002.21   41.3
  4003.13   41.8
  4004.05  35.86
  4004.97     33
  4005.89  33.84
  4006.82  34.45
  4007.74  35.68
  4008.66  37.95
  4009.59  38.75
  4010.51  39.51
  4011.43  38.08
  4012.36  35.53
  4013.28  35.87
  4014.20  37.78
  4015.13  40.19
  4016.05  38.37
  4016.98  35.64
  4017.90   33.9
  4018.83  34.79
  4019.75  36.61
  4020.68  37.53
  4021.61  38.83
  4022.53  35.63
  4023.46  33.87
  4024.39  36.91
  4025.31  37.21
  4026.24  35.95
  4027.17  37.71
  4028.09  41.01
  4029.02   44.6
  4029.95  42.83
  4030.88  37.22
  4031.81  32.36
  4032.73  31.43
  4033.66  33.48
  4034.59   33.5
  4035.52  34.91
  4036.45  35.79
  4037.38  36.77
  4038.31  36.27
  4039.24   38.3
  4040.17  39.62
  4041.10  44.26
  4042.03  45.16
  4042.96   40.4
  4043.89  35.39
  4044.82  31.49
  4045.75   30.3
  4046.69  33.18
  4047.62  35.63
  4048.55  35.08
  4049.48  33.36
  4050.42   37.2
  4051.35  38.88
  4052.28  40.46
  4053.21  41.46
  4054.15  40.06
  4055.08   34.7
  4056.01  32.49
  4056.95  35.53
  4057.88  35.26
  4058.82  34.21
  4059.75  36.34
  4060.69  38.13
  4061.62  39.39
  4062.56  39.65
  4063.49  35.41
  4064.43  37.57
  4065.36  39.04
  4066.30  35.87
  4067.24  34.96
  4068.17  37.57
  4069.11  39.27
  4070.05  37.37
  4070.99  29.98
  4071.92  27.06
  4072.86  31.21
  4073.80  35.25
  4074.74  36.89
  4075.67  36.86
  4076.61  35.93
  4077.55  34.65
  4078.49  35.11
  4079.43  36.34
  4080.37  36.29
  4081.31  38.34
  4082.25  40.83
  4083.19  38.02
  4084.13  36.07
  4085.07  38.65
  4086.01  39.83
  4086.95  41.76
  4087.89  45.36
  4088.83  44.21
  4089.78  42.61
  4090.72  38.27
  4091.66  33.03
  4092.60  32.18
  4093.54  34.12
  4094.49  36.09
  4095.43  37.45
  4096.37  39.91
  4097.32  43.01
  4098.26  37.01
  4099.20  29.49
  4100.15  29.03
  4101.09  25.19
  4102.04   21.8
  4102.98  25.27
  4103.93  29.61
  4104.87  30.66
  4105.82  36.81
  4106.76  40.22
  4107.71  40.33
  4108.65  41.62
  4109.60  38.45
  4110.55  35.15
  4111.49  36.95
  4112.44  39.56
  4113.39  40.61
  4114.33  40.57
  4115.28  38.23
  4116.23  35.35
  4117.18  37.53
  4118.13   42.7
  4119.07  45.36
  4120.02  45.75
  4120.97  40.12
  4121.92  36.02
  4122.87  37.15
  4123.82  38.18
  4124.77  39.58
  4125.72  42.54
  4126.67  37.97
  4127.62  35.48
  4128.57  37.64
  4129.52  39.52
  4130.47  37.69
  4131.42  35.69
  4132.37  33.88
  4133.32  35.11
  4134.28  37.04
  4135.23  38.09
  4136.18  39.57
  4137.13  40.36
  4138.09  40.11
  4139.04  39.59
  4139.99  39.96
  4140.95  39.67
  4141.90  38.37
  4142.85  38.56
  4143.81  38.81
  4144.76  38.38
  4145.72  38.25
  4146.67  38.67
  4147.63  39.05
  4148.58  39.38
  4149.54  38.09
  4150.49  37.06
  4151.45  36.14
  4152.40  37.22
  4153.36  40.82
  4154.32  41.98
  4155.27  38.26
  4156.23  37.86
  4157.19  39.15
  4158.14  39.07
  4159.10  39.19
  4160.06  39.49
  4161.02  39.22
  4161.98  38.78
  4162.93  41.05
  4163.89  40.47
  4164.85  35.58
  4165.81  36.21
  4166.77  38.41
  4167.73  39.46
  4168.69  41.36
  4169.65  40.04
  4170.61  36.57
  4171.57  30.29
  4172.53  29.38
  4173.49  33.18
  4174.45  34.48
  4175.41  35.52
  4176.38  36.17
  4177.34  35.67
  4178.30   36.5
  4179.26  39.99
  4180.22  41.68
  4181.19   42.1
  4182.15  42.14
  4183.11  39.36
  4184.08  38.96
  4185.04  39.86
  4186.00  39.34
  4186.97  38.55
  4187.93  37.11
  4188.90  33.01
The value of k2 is -4.04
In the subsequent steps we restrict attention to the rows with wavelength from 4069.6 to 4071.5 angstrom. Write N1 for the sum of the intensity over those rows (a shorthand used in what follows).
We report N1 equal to 67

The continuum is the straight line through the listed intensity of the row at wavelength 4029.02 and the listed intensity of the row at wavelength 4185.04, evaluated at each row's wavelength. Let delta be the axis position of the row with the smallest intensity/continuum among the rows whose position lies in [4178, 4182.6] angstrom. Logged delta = 4178.30 angstrom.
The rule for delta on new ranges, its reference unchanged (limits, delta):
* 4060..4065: 4063.49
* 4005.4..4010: 4005.89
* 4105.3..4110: 4105.82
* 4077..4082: 4077.55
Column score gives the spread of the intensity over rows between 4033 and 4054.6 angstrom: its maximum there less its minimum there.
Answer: 15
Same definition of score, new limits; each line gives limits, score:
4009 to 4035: 13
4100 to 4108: 19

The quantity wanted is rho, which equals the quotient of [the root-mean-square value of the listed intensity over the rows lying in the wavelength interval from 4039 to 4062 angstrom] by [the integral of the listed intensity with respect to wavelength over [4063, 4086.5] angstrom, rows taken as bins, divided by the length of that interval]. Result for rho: 1.03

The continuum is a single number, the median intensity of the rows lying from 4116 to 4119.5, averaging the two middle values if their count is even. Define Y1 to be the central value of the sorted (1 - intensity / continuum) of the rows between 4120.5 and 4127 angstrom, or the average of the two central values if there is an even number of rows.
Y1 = 0.05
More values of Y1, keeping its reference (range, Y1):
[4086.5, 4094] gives 0.00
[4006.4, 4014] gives 0.08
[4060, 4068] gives 0.06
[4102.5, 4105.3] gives 0.26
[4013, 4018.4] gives 0.08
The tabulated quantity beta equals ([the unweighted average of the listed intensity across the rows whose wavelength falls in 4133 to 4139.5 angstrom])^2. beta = 1486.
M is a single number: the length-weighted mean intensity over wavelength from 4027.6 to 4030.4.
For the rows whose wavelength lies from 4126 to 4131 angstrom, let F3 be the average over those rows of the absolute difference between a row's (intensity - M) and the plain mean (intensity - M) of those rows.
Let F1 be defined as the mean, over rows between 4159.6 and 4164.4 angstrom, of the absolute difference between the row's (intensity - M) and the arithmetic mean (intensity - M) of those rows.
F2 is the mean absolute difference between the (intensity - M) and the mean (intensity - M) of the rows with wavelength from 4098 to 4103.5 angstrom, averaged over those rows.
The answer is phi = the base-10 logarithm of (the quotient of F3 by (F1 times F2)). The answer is -0.5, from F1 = 0.8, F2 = 3.9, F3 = 0.9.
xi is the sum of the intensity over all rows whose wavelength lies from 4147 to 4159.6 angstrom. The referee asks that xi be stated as 503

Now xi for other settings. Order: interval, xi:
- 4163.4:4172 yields 338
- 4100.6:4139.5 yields 1529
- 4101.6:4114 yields 457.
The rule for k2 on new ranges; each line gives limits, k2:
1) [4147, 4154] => -4.00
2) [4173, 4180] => -3.94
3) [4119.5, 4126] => -4.08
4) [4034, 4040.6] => -3.96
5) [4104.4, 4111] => -4.02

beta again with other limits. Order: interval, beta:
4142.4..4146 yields 1482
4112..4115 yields 1620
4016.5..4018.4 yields 1209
